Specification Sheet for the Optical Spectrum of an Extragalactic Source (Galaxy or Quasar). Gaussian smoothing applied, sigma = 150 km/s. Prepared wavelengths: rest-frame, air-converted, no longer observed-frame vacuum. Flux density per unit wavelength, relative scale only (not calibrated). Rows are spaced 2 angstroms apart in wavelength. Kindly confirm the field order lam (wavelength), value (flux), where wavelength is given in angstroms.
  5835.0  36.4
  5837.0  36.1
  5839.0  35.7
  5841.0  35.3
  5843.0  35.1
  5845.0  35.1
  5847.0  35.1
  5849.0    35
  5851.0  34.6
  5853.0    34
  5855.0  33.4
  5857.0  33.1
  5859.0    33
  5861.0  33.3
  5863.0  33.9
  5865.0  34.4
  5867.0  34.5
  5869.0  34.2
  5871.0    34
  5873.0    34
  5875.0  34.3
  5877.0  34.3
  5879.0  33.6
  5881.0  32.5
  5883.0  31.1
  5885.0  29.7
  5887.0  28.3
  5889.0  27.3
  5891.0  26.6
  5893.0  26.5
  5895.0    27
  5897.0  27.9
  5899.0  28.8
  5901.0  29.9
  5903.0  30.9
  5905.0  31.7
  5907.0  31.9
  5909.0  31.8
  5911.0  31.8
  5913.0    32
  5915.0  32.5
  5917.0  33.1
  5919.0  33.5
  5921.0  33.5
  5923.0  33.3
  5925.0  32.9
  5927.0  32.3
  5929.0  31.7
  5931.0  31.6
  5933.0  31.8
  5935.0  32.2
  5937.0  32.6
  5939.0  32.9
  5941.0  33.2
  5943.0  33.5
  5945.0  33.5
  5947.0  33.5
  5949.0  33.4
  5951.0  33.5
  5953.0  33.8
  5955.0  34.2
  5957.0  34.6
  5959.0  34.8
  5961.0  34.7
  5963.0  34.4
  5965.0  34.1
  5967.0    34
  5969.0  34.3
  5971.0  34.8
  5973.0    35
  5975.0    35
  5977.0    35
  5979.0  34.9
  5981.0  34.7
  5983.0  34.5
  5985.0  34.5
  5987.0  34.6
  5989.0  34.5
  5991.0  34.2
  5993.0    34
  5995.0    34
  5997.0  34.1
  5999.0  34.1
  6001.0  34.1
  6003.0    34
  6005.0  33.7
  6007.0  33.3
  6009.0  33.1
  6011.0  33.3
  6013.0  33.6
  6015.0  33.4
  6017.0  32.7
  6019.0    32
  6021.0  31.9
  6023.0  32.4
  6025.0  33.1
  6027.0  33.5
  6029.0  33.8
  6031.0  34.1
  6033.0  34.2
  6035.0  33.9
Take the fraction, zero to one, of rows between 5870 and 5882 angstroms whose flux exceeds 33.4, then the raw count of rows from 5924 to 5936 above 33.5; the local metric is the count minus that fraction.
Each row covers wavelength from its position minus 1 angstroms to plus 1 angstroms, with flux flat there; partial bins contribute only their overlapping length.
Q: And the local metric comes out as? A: -1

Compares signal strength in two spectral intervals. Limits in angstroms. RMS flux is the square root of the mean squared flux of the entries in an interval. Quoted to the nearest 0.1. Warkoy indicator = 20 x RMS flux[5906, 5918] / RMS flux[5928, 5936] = 20.2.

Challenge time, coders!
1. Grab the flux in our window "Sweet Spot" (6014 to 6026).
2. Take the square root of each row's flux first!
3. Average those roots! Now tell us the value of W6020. 5.71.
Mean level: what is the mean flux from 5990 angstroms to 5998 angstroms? 34.1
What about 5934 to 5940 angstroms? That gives 32.6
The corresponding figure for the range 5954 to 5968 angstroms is 34.4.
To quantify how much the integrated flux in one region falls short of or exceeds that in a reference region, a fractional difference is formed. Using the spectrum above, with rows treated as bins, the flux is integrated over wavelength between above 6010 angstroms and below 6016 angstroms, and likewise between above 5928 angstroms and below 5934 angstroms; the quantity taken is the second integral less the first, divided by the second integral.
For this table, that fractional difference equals -0.055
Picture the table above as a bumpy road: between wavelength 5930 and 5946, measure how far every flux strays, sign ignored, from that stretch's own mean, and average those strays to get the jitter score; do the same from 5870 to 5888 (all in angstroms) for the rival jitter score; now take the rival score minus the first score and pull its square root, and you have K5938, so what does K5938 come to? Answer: 1.1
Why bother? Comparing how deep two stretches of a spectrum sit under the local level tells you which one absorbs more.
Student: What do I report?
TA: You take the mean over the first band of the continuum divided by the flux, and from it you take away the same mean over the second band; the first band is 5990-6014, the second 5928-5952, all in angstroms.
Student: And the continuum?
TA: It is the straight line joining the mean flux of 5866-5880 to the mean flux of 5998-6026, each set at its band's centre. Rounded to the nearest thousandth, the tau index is -0.043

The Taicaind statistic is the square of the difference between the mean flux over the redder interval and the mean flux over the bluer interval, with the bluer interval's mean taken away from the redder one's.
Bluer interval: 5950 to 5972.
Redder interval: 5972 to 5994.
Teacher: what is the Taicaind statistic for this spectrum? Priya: 0.11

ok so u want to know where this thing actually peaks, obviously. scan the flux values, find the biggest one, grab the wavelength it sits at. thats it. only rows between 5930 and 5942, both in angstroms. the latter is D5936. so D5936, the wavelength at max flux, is 5941.0 angstroms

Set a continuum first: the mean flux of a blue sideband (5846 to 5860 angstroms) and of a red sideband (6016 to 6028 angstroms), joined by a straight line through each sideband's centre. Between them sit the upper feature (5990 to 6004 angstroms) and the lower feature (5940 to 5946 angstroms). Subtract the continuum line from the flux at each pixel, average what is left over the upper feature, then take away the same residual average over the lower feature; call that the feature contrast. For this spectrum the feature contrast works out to 1.1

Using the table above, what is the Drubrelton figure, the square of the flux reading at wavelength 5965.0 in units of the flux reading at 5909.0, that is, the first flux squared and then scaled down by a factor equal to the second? 36.6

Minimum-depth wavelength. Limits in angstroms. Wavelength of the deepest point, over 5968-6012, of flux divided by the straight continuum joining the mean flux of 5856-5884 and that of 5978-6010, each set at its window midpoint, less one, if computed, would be 6009.0 angstroms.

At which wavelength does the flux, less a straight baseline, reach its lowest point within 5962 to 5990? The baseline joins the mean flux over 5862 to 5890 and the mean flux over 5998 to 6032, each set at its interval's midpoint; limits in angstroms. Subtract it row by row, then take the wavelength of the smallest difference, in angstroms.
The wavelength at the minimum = 5967.0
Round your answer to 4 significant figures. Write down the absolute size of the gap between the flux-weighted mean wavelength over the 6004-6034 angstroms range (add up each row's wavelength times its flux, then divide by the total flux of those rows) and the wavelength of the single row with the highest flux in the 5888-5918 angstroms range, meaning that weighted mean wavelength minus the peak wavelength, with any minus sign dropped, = 102.0 angstroms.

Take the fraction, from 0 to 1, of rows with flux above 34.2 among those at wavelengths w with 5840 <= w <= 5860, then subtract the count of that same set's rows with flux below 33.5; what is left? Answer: -2.4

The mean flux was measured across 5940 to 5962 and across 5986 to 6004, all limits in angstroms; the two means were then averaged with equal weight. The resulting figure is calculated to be 34.0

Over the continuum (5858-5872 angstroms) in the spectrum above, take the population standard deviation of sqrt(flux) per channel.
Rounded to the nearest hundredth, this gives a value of 0.04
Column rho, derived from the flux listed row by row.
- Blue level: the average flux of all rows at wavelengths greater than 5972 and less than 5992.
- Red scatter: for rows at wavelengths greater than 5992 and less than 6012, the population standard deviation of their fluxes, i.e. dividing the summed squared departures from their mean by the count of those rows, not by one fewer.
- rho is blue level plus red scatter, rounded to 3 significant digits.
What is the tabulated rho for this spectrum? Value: 35.1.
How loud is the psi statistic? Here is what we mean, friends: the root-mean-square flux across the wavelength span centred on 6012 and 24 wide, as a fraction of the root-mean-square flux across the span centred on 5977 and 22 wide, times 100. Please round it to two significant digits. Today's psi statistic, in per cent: 96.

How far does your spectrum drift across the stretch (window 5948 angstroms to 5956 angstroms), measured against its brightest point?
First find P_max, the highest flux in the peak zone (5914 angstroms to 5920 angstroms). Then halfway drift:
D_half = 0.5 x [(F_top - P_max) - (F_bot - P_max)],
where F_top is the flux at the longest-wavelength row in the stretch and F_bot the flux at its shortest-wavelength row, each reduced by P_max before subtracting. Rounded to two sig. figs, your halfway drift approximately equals 0.40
